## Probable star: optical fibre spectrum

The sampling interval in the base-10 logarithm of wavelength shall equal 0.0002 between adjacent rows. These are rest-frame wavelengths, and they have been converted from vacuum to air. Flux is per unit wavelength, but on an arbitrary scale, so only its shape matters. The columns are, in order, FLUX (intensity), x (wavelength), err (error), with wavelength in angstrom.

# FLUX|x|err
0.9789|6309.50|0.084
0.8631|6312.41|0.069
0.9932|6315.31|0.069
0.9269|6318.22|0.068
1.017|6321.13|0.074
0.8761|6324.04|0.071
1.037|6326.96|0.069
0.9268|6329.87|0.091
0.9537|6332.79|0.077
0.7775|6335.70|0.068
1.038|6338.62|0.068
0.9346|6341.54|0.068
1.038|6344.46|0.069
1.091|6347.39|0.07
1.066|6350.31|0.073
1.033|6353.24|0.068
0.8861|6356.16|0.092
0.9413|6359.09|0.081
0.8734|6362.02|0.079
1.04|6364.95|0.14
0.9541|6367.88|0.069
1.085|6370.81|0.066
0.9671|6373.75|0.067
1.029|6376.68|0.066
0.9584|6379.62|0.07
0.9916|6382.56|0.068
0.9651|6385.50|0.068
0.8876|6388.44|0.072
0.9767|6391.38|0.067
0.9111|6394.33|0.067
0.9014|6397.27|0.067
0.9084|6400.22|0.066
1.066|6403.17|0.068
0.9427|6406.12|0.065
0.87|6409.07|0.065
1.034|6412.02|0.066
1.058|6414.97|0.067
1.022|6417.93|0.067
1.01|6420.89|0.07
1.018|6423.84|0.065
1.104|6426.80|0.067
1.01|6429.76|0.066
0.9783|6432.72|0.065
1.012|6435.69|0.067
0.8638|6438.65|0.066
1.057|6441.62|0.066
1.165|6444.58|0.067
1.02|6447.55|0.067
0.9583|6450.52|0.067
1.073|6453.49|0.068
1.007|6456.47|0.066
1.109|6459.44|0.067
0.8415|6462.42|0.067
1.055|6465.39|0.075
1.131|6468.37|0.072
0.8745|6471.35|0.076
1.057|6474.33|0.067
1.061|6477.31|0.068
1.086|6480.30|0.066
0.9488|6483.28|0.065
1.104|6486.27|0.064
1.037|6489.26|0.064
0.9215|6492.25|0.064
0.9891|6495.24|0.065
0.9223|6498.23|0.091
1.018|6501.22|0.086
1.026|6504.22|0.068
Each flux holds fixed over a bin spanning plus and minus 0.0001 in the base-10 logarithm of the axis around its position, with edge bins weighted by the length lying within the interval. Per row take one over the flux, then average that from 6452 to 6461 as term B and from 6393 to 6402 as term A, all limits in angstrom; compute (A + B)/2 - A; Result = -0.08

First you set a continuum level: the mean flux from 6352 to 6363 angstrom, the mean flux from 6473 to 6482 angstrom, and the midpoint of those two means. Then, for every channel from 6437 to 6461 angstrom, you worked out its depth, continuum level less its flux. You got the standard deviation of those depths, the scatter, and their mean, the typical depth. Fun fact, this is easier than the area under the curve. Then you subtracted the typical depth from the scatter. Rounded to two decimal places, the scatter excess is 0.12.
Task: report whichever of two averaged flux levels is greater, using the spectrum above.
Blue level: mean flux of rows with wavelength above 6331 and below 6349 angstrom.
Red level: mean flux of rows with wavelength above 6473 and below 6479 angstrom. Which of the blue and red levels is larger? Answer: 1.06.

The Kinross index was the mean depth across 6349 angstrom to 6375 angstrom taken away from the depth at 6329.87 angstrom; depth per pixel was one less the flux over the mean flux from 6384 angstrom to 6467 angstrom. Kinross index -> 0.056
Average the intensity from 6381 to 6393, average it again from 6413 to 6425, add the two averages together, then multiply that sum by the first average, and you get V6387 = 1.89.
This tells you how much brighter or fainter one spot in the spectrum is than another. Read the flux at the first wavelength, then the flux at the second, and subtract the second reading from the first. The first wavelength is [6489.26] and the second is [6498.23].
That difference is 0.11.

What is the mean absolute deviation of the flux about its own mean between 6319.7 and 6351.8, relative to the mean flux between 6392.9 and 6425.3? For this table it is 0.078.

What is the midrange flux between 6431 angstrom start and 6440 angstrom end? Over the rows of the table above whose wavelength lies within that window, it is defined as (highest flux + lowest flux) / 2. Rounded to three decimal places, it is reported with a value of 0.938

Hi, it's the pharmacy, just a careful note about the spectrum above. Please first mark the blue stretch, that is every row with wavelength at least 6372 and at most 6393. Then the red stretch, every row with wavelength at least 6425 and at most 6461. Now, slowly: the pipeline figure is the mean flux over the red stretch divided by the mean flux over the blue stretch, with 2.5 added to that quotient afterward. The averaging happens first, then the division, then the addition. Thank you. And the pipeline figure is 3.56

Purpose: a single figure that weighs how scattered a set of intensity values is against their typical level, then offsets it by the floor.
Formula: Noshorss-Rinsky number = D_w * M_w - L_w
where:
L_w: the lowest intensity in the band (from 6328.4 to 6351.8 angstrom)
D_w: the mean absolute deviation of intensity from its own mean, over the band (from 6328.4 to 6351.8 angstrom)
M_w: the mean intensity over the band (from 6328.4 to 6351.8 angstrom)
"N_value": -0.70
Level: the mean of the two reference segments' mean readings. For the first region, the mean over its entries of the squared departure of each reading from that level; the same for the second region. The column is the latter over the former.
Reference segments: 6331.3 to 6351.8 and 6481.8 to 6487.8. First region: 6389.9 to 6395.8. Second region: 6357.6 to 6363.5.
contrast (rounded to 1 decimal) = 2.2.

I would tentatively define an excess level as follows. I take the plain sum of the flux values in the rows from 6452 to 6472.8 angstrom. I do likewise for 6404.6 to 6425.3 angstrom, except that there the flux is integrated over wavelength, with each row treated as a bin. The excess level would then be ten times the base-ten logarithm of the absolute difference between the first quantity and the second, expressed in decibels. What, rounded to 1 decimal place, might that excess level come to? 11.3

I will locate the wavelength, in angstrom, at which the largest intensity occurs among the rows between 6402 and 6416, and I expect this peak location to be 6403.17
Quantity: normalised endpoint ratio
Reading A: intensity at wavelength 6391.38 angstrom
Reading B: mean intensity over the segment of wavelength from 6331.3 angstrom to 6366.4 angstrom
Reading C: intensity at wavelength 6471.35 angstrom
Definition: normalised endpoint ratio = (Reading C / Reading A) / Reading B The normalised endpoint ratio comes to 0.92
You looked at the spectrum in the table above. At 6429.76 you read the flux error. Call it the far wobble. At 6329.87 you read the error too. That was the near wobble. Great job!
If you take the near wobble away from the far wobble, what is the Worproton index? -0.025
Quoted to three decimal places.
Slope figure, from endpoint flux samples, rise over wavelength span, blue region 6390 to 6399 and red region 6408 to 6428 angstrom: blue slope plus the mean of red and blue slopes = -0.013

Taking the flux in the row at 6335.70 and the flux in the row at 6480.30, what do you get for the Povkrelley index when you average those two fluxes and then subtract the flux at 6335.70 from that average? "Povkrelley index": 0.15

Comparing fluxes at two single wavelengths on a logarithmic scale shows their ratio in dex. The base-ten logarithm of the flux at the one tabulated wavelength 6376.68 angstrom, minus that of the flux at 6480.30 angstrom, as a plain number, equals -0.02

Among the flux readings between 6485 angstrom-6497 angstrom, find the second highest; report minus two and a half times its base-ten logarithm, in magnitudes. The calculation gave -0.039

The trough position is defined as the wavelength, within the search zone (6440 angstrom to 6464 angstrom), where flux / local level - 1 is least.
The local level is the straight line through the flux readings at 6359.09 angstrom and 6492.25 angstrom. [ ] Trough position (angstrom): 6462.42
